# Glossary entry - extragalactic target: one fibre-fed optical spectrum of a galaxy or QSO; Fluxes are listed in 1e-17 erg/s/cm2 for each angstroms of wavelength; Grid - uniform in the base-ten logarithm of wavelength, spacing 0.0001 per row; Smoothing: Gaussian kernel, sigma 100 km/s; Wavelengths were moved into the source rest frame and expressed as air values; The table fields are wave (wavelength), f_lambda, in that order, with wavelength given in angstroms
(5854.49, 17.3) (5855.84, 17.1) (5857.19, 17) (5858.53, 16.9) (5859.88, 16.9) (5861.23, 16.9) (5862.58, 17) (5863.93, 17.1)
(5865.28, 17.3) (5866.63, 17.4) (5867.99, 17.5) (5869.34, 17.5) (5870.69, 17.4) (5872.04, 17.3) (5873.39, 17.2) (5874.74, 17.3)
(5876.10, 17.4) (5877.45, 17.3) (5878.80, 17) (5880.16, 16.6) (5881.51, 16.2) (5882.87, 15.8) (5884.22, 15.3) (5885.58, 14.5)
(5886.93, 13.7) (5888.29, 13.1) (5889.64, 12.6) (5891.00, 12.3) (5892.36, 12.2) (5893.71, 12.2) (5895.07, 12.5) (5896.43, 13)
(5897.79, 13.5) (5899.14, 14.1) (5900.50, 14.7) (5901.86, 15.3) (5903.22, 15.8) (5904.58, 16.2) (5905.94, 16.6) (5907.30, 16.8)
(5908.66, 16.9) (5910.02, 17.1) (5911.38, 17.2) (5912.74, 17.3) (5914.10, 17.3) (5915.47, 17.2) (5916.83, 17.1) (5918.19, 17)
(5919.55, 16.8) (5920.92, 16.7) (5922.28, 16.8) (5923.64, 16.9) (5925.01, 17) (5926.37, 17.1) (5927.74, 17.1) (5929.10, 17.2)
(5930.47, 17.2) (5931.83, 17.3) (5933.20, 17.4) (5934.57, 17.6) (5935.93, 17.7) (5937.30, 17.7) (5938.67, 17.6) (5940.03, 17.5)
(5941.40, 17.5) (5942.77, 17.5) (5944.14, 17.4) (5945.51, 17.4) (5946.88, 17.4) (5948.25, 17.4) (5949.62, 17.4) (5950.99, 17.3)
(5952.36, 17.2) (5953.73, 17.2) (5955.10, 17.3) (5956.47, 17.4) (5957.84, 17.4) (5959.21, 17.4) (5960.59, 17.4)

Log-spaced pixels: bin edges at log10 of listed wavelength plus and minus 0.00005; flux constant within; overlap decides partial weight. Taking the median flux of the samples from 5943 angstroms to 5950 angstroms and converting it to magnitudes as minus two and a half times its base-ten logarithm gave -3.10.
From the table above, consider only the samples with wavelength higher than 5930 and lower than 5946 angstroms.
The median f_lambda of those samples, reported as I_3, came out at 17.5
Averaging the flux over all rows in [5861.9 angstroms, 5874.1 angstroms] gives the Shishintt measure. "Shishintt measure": 17.3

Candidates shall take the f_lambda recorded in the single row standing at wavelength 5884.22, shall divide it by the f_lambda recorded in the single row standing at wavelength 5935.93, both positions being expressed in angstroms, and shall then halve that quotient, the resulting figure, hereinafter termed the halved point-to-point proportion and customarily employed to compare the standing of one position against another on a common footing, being 0.43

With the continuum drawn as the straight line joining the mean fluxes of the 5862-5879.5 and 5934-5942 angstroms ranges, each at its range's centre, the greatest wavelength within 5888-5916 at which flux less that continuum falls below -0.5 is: 5908.66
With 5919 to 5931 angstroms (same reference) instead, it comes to 5925.01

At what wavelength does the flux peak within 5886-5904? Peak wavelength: 5903.22 angstroms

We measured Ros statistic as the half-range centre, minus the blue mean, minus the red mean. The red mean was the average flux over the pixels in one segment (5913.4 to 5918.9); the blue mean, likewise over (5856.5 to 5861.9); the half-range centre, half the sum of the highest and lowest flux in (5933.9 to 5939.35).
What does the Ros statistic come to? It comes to -16.4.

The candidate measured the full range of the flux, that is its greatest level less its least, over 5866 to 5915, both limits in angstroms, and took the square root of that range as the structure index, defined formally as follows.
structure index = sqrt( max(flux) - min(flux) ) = 2.3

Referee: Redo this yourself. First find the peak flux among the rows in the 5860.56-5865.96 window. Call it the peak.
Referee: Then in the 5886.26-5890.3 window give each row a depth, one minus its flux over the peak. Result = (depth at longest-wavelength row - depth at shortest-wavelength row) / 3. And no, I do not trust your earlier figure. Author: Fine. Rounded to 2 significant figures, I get 0.021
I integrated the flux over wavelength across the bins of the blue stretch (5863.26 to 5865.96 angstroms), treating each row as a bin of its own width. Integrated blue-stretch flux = 46.5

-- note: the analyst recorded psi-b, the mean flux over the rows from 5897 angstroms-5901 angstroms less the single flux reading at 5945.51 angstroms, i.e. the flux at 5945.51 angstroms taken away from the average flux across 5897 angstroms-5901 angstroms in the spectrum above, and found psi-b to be -3.3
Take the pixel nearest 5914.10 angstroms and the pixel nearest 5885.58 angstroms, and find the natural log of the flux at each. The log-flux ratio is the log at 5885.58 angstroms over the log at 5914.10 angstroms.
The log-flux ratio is 0.94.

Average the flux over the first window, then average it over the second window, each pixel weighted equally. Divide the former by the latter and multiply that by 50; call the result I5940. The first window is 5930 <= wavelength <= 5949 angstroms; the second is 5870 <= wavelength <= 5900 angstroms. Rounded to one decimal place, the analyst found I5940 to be 58.5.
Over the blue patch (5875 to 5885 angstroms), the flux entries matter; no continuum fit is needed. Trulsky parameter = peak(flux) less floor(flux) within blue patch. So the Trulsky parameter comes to 2.10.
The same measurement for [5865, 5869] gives 0.20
